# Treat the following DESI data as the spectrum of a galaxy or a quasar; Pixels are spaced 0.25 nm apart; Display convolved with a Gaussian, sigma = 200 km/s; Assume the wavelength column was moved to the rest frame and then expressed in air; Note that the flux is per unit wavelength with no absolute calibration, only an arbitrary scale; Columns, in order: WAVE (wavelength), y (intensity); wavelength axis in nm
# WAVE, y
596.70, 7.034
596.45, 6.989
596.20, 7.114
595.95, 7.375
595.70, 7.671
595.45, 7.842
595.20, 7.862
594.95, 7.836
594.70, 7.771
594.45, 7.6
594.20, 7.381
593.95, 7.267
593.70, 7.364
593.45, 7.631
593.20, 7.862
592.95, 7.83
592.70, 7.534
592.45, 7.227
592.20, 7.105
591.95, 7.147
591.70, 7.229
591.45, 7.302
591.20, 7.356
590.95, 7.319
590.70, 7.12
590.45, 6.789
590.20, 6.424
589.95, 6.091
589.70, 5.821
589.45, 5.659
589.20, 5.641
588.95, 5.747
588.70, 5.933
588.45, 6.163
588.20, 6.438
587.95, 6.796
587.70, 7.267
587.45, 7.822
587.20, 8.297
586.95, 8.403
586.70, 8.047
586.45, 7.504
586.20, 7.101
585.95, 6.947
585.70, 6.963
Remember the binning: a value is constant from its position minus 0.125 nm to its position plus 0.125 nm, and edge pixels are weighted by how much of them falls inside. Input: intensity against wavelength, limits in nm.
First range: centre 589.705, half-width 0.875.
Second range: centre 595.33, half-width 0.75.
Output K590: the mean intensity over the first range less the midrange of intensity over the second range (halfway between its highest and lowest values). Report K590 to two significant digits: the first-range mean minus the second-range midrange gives -1.6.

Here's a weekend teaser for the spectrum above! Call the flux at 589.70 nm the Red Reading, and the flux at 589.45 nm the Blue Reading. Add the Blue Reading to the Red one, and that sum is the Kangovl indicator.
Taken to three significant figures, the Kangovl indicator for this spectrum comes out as 11.5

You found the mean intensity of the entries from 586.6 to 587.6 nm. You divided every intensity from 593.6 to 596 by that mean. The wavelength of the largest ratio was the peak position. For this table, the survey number 595.20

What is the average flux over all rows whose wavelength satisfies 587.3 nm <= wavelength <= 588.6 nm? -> 6.9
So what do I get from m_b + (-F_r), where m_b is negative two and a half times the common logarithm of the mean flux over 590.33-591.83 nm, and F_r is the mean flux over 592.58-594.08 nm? -9.7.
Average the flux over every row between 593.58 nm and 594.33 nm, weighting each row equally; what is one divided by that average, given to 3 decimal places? 0.136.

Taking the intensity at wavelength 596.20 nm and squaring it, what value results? 51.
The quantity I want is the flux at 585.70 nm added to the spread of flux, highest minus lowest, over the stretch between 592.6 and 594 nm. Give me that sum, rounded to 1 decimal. 7.6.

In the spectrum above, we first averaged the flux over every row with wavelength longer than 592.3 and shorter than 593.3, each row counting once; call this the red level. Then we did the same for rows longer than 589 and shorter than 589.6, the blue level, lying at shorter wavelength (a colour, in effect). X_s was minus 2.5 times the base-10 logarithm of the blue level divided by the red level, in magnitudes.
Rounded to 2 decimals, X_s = 0.32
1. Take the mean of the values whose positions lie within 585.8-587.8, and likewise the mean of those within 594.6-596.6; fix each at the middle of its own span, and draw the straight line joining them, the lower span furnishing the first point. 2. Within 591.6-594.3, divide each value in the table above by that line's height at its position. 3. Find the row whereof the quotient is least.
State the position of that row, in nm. 592.20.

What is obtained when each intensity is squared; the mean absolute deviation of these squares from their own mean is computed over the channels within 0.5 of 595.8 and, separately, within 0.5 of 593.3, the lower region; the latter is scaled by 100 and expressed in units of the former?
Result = 69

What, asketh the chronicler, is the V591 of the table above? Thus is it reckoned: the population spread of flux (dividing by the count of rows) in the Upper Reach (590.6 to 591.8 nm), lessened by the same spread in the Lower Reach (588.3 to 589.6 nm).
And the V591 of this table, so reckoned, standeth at -0.113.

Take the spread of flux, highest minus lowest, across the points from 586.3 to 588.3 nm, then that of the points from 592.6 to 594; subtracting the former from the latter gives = -1.4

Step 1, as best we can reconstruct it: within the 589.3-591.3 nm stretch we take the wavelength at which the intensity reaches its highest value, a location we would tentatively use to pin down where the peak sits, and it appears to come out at 591.20 nm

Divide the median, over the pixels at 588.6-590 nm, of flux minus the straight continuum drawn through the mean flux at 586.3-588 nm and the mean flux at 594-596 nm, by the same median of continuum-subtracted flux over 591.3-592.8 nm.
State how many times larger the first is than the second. 4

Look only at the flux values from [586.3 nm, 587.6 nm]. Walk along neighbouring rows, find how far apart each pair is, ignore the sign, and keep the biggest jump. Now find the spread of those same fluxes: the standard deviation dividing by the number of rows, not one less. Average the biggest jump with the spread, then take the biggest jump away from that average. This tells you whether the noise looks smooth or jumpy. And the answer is -0.11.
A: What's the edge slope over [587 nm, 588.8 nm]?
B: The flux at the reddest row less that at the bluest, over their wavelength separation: -1.58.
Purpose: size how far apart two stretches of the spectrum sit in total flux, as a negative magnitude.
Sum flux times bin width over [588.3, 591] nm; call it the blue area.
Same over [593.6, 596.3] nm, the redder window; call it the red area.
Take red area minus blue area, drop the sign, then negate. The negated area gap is -3.6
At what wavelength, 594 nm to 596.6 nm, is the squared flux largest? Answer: 595.20 nm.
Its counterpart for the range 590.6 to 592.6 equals 591.20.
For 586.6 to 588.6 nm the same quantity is 586.95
